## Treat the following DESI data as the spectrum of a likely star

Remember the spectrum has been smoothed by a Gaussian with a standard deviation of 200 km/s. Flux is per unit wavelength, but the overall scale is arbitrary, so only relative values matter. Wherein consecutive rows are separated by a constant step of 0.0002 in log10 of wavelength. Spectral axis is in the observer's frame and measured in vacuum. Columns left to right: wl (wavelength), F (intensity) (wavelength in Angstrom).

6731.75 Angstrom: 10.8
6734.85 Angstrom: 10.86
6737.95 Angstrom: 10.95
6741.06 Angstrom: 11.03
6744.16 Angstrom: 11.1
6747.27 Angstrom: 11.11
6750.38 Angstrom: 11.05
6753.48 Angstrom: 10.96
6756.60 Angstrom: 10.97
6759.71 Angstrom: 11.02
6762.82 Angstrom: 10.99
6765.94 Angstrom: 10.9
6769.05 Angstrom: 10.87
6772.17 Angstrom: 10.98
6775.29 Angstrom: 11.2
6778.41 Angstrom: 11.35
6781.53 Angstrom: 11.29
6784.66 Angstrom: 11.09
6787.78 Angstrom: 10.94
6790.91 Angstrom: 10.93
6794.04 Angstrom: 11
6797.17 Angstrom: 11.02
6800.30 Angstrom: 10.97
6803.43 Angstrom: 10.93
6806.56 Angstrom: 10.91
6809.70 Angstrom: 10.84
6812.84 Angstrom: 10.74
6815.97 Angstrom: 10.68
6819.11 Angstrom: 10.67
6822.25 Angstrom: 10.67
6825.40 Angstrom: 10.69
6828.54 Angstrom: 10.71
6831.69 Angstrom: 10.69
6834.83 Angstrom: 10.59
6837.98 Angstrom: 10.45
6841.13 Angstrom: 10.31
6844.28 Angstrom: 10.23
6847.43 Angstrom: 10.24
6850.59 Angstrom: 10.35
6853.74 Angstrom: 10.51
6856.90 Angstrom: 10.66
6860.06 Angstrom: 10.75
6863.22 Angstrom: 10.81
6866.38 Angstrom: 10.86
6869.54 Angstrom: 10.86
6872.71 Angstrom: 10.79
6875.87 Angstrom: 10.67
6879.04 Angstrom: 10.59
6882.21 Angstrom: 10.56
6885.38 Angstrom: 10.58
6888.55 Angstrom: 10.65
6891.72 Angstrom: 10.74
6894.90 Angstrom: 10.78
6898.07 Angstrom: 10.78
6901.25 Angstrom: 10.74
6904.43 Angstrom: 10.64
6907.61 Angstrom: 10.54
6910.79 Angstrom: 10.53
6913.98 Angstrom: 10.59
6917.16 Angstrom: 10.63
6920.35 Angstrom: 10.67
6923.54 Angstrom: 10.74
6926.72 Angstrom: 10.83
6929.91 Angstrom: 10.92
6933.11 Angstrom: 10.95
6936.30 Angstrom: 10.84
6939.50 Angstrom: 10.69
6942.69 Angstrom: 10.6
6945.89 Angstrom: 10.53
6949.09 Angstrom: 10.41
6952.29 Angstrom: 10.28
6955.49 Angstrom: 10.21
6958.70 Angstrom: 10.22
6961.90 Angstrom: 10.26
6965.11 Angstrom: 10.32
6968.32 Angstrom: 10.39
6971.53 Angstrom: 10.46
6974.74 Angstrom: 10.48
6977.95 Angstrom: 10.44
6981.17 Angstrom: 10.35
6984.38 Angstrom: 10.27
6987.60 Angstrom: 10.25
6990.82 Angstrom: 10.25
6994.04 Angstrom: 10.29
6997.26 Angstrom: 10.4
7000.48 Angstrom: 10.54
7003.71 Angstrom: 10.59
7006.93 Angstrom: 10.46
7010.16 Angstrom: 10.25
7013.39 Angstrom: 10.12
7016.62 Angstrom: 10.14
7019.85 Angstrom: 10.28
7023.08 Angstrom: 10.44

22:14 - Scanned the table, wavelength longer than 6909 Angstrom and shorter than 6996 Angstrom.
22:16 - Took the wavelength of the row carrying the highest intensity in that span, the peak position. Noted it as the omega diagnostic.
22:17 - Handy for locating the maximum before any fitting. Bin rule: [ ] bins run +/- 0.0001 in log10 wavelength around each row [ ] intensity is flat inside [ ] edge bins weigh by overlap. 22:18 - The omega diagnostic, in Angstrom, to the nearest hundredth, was 6933.11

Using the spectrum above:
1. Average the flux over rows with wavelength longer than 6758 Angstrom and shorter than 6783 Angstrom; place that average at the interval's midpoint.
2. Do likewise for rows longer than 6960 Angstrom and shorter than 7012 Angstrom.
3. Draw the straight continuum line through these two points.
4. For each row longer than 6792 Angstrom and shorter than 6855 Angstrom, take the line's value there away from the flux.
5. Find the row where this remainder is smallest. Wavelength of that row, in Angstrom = 6844.28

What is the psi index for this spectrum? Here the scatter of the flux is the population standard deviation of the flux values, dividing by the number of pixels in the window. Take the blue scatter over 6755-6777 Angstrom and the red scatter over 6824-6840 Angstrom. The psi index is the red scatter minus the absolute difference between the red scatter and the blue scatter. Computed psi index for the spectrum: 0.10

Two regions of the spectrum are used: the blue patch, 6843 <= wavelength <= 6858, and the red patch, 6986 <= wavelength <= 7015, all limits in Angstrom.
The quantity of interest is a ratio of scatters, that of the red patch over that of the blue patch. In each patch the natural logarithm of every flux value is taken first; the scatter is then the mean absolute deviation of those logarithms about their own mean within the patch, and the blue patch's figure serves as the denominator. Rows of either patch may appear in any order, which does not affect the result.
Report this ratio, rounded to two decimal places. 0.88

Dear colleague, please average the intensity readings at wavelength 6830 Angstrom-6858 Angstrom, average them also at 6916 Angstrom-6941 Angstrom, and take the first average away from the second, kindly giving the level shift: 0.34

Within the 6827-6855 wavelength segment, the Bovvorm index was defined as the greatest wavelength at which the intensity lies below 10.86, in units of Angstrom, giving 6853.74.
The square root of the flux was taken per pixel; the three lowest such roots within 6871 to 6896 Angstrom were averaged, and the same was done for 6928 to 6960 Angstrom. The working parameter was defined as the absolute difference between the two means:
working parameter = 0.053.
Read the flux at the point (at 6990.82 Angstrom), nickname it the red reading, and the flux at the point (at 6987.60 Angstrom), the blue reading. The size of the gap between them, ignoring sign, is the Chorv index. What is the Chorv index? 0.0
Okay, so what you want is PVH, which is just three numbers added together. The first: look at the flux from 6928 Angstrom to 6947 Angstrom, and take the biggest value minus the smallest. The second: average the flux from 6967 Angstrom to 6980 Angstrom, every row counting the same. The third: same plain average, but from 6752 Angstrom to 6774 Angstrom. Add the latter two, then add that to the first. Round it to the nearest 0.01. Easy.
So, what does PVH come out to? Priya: 21.82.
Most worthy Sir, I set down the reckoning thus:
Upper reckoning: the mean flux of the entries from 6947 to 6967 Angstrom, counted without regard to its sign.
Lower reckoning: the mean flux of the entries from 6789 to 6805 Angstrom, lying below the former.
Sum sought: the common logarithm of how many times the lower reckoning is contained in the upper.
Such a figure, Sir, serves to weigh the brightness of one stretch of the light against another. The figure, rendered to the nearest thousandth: -0.028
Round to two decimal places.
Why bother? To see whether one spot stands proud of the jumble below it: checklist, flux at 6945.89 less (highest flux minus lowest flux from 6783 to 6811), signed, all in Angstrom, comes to 10.28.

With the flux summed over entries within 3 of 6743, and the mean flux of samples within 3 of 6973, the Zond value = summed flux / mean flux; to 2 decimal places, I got 2.11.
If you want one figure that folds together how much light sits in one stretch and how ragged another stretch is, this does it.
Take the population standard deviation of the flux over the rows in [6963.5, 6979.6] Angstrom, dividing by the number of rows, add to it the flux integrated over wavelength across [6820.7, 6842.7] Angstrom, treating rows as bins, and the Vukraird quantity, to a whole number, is 233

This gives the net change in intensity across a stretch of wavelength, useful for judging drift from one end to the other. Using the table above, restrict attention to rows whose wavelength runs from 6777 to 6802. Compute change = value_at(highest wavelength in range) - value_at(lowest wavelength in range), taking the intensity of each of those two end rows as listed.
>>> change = -0.38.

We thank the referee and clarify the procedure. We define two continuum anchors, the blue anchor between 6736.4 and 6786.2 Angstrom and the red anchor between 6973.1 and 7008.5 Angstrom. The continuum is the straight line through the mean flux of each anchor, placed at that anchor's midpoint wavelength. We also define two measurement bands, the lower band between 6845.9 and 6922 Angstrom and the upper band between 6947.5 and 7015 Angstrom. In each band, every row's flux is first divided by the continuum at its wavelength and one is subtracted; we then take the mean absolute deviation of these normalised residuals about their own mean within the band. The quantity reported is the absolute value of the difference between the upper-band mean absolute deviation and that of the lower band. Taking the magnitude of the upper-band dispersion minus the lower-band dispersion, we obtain 0.0010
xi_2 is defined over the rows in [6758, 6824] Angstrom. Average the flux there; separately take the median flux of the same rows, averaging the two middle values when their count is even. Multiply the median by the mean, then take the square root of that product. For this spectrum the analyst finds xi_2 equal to 10.9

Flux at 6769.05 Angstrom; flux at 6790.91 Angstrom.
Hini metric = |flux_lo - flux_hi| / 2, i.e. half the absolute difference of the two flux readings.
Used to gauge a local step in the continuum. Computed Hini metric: 0.03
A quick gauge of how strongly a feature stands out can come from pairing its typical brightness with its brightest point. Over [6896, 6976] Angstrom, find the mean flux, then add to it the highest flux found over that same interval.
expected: 21.52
